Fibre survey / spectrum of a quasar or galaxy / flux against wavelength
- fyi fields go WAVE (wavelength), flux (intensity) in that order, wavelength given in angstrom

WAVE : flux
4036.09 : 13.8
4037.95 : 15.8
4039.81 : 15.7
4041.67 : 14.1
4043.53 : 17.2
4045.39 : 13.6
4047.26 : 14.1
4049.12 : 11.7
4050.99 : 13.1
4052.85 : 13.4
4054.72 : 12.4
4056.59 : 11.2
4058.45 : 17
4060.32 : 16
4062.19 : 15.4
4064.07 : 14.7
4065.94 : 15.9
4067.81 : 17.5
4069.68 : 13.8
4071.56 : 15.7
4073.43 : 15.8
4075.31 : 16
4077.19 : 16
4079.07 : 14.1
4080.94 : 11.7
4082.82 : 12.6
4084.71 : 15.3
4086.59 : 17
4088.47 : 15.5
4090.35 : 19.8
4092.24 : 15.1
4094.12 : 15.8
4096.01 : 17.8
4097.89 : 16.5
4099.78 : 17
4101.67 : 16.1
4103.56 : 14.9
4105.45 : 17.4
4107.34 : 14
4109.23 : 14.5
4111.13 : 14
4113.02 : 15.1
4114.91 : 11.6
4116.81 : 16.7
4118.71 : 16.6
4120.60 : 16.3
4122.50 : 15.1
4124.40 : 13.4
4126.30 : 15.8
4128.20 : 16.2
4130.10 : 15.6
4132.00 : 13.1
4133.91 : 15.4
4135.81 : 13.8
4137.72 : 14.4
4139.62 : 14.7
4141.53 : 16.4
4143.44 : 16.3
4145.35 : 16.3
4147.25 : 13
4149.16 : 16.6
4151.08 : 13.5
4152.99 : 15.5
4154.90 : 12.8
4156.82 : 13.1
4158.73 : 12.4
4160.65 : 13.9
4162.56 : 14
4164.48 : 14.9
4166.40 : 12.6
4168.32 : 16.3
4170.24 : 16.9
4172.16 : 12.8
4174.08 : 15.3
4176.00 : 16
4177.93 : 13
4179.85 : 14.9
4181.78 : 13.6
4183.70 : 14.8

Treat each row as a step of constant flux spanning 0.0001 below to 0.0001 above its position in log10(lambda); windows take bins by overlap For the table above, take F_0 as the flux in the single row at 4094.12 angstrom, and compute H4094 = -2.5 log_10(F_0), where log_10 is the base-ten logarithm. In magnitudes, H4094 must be -3.00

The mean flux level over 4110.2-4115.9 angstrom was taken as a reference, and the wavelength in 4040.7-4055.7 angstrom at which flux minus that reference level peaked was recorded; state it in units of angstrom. 4043.53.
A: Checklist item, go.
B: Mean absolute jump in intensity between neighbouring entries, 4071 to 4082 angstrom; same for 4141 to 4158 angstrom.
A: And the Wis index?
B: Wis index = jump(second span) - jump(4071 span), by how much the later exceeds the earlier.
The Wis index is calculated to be 1.0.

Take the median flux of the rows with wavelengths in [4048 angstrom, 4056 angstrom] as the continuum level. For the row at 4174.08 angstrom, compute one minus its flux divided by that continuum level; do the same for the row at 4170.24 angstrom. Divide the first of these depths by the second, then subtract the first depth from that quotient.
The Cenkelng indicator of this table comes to 0.81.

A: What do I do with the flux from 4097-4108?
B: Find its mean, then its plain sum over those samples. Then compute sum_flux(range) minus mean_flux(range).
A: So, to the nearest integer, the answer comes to 80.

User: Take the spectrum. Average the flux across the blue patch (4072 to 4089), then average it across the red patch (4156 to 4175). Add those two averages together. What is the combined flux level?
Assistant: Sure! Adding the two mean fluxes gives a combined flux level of 29.1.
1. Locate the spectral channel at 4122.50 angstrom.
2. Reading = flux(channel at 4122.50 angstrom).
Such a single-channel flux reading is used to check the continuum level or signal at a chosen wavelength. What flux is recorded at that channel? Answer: 15.1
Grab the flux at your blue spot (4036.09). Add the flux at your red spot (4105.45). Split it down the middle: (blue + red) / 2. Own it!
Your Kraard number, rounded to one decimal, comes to 15.6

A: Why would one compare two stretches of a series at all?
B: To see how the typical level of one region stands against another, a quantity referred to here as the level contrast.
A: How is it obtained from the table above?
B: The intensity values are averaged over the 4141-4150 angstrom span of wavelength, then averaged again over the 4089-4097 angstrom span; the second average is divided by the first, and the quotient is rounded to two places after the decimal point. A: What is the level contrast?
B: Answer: 1.09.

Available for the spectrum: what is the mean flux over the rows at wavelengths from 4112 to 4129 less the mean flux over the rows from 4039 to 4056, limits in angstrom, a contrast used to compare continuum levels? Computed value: 1.3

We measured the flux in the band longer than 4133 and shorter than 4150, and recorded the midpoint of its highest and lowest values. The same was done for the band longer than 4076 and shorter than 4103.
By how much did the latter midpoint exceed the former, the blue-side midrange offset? 0.95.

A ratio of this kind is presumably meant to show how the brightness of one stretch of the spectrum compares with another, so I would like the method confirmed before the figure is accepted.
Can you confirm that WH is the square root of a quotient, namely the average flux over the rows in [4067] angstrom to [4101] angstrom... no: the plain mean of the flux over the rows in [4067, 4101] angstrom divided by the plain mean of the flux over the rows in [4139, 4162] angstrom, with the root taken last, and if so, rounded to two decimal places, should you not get 1.04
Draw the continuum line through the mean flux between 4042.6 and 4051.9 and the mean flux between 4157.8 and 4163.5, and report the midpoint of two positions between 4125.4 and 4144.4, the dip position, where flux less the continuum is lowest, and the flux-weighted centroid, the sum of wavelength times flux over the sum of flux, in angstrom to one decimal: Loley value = 4133.4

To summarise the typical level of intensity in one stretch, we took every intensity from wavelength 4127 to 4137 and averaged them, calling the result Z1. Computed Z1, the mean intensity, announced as 14.8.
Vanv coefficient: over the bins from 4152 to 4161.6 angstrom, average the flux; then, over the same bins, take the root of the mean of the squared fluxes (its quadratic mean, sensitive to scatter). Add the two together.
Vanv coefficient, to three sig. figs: 27.1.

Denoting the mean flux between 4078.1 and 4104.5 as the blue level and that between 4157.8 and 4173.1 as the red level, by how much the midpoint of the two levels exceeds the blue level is -0.7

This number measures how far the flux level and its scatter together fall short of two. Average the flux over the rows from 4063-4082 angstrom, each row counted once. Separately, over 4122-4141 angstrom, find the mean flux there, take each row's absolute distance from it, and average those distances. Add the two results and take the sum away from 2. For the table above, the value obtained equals -14.0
